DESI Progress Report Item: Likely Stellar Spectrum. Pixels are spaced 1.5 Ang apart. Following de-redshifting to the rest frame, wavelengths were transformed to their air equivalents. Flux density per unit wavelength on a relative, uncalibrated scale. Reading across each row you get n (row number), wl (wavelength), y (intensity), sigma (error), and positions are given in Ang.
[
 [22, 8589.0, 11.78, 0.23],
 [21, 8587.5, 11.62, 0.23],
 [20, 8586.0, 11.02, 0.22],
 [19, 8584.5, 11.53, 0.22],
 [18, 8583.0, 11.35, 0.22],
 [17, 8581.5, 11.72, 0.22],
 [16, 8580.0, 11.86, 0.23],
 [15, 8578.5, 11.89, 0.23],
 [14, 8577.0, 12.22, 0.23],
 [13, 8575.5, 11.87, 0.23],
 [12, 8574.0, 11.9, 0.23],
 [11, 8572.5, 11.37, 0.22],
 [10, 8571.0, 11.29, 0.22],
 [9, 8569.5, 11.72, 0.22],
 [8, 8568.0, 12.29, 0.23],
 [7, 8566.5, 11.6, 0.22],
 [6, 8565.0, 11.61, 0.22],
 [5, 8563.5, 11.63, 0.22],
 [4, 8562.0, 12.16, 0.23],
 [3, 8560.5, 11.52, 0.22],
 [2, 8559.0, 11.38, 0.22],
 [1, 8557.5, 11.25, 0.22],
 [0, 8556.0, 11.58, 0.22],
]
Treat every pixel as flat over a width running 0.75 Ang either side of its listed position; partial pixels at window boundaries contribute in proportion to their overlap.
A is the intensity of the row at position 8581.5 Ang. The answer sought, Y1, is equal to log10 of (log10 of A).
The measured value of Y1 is 0.029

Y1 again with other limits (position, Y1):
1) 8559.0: 0.024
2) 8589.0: 0.030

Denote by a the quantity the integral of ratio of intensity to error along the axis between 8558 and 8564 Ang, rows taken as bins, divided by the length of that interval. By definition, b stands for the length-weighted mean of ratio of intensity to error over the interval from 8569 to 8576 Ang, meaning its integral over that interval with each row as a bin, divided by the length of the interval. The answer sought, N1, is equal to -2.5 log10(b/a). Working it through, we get 0.010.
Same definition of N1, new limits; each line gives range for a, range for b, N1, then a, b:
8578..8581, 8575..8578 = -0.013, 51.8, 52.4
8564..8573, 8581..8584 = 0.004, 52.6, 52.4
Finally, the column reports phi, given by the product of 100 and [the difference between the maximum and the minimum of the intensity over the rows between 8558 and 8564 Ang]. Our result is 78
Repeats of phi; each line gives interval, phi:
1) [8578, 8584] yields 54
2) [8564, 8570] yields 69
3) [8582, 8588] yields 60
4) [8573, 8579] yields 35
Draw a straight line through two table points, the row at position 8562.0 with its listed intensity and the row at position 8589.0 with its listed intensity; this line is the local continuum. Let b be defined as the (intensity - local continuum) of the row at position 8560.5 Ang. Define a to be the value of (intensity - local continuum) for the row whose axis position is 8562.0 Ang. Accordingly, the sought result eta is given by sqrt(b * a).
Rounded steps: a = 0.0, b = -0.66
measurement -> 0.00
